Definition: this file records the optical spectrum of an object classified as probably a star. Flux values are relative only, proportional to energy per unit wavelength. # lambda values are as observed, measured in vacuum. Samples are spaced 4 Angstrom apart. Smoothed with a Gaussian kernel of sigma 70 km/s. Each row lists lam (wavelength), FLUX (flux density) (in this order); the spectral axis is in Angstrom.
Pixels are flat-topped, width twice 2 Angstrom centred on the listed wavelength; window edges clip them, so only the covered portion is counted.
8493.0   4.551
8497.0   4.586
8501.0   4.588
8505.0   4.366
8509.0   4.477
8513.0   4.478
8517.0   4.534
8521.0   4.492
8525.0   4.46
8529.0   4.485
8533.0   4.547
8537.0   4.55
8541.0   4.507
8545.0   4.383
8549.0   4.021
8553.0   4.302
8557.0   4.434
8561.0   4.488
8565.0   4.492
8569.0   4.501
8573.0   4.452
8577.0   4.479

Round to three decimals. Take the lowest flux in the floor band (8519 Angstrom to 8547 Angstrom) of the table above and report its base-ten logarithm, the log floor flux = 0.642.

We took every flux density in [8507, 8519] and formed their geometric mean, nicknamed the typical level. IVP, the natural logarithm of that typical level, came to 1.50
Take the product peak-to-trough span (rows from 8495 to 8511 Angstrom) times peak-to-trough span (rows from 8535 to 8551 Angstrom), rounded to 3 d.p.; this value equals 0.117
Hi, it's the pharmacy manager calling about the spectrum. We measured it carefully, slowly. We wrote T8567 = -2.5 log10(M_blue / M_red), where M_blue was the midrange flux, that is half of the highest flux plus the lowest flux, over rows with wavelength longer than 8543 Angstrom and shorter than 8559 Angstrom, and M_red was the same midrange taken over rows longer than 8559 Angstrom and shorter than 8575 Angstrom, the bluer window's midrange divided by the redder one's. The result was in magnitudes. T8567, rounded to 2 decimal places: 0.06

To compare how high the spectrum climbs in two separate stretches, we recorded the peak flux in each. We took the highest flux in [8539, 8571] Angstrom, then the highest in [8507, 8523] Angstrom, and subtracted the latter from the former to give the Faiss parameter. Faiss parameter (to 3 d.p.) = -0.027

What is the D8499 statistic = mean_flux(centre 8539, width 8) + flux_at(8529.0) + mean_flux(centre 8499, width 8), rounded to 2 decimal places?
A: 13.60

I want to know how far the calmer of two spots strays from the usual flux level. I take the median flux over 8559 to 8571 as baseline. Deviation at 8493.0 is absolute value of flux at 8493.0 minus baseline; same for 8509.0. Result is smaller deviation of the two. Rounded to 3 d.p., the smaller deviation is 0.015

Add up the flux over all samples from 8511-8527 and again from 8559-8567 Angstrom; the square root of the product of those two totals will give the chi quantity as 13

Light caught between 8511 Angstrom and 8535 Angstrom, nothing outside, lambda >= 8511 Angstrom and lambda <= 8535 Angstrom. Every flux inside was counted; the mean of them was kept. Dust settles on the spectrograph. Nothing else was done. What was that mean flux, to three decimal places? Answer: 4.499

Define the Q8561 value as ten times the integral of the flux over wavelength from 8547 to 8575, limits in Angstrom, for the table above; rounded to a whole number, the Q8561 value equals 1228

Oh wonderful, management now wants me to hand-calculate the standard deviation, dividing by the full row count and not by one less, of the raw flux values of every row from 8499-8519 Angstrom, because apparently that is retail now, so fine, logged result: 0.074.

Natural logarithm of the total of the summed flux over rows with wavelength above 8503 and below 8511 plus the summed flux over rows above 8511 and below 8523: 3.11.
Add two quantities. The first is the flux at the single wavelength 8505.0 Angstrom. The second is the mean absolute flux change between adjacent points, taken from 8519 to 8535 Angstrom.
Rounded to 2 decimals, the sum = 4.41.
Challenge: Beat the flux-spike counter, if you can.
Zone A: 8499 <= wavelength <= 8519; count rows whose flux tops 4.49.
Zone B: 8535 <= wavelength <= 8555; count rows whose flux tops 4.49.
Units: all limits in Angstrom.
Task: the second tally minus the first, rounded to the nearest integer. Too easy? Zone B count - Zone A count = 0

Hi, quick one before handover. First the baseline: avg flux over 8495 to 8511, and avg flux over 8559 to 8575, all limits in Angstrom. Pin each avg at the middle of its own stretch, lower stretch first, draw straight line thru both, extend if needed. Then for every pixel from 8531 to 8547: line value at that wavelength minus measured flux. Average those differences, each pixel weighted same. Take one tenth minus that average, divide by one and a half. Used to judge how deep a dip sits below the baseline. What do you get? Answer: 0.0695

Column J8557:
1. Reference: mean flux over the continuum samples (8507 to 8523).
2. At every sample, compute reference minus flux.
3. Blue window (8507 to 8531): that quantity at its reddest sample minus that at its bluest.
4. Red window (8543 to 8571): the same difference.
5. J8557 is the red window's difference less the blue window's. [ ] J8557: -0.11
